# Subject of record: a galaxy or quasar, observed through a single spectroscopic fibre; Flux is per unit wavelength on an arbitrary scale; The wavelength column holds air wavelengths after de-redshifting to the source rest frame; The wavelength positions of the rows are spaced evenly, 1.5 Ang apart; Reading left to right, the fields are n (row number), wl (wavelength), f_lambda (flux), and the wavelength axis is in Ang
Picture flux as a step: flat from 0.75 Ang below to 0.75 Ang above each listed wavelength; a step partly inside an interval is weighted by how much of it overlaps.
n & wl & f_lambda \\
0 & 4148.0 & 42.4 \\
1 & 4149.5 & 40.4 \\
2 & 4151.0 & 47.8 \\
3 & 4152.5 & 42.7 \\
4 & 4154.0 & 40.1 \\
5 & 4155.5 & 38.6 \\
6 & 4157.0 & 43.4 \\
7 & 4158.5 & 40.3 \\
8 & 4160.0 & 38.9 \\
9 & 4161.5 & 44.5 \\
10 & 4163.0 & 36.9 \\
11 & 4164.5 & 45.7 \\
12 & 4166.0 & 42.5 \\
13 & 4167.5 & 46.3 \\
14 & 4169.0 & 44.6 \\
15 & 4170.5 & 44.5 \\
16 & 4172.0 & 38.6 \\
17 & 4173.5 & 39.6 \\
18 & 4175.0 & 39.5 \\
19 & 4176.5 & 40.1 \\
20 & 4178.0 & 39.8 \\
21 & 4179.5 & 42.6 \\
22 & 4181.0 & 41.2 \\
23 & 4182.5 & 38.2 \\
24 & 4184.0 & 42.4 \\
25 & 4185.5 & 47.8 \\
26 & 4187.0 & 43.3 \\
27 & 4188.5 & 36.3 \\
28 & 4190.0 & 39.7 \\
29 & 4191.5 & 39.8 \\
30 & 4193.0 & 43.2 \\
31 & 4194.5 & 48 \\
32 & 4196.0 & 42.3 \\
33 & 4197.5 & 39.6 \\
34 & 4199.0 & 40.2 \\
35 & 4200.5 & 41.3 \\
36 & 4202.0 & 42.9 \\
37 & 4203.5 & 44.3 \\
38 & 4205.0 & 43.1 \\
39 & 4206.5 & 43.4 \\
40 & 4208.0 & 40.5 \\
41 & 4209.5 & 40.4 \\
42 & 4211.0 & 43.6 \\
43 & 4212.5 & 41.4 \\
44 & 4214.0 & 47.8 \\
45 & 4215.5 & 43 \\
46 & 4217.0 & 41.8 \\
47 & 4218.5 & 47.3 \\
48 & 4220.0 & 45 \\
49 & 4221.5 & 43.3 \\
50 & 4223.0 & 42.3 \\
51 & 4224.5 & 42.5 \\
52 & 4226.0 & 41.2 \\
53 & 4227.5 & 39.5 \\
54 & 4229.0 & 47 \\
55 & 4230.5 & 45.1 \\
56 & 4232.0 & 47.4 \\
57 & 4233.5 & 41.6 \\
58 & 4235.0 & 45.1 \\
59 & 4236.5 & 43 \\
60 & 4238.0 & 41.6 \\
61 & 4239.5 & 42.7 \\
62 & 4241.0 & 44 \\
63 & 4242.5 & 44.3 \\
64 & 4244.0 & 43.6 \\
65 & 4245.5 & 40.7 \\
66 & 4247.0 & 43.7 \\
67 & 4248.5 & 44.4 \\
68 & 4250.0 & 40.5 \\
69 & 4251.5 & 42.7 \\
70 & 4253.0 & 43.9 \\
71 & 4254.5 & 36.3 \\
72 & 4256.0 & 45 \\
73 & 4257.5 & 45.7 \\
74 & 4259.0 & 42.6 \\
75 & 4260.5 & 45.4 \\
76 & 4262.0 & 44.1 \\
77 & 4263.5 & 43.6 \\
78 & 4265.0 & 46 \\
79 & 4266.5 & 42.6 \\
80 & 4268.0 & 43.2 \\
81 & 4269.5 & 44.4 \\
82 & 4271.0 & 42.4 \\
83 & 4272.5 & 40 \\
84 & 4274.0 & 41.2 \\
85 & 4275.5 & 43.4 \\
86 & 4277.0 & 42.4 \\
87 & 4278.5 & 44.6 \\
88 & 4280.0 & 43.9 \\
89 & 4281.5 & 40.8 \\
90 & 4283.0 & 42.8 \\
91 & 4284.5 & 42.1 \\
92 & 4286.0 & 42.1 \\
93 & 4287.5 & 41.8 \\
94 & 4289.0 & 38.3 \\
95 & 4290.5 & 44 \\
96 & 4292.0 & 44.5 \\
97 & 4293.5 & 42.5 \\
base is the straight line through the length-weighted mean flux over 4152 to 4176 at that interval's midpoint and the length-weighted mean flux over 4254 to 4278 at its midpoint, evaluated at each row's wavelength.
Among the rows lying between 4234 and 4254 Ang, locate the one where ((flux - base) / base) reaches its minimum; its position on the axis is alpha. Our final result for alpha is 4250.0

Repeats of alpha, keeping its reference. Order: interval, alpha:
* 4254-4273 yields 4254.5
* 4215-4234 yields 4227.5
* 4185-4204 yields 4188.5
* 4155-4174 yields 4163.0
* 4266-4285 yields 4272.5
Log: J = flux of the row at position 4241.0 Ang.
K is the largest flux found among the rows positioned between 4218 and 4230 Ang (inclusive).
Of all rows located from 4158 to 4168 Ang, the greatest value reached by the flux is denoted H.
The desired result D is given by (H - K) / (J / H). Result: -1.1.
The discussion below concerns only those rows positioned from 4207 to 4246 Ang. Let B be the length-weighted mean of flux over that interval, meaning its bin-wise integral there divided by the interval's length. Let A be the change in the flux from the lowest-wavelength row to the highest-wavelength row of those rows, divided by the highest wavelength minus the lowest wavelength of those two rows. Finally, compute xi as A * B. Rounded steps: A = 0.01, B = 43.3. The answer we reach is 0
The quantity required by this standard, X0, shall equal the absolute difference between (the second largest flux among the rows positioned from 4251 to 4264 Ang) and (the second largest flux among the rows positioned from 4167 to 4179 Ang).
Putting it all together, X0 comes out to 0.8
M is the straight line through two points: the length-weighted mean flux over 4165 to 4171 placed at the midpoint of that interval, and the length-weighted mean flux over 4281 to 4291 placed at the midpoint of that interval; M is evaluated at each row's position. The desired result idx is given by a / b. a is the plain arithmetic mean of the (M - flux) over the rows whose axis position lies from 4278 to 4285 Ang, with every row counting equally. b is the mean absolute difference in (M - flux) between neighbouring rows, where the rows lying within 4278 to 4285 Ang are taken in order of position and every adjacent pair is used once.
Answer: -0.66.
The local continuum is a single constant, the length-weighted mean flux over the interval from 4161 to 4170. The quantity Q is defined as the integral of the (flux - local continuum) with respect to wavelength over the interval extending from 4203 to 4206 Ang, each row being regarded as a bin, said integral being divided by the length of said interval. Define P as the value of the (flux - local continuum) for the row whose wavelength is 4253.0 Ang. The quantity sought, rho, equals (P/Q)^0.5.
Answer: 1.52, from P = 0.48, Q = 0.2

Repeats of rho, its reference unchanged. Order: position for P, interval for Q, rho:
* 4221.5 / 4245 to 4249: 0.52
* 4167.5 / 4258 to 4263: 2.06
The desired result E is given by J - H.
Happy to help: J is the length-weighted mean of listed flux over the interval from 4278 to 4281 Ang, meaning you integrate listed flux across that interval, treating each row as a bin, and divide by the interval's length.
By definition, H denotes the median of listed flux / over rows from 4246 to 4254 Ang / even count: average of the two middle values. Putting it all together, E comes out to 0.2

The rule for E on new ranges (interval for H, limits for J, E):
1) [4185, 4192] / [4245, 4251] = 2.6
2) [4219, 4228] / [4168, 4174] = -0.3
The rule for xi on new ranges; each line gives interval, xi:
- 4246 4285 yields -2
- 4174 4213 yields 2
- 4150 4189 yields -13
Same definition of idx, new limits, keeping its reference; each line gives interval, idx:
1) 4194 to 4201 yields 0.61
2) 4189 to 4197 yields 0.37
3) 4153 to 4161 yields 1.69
